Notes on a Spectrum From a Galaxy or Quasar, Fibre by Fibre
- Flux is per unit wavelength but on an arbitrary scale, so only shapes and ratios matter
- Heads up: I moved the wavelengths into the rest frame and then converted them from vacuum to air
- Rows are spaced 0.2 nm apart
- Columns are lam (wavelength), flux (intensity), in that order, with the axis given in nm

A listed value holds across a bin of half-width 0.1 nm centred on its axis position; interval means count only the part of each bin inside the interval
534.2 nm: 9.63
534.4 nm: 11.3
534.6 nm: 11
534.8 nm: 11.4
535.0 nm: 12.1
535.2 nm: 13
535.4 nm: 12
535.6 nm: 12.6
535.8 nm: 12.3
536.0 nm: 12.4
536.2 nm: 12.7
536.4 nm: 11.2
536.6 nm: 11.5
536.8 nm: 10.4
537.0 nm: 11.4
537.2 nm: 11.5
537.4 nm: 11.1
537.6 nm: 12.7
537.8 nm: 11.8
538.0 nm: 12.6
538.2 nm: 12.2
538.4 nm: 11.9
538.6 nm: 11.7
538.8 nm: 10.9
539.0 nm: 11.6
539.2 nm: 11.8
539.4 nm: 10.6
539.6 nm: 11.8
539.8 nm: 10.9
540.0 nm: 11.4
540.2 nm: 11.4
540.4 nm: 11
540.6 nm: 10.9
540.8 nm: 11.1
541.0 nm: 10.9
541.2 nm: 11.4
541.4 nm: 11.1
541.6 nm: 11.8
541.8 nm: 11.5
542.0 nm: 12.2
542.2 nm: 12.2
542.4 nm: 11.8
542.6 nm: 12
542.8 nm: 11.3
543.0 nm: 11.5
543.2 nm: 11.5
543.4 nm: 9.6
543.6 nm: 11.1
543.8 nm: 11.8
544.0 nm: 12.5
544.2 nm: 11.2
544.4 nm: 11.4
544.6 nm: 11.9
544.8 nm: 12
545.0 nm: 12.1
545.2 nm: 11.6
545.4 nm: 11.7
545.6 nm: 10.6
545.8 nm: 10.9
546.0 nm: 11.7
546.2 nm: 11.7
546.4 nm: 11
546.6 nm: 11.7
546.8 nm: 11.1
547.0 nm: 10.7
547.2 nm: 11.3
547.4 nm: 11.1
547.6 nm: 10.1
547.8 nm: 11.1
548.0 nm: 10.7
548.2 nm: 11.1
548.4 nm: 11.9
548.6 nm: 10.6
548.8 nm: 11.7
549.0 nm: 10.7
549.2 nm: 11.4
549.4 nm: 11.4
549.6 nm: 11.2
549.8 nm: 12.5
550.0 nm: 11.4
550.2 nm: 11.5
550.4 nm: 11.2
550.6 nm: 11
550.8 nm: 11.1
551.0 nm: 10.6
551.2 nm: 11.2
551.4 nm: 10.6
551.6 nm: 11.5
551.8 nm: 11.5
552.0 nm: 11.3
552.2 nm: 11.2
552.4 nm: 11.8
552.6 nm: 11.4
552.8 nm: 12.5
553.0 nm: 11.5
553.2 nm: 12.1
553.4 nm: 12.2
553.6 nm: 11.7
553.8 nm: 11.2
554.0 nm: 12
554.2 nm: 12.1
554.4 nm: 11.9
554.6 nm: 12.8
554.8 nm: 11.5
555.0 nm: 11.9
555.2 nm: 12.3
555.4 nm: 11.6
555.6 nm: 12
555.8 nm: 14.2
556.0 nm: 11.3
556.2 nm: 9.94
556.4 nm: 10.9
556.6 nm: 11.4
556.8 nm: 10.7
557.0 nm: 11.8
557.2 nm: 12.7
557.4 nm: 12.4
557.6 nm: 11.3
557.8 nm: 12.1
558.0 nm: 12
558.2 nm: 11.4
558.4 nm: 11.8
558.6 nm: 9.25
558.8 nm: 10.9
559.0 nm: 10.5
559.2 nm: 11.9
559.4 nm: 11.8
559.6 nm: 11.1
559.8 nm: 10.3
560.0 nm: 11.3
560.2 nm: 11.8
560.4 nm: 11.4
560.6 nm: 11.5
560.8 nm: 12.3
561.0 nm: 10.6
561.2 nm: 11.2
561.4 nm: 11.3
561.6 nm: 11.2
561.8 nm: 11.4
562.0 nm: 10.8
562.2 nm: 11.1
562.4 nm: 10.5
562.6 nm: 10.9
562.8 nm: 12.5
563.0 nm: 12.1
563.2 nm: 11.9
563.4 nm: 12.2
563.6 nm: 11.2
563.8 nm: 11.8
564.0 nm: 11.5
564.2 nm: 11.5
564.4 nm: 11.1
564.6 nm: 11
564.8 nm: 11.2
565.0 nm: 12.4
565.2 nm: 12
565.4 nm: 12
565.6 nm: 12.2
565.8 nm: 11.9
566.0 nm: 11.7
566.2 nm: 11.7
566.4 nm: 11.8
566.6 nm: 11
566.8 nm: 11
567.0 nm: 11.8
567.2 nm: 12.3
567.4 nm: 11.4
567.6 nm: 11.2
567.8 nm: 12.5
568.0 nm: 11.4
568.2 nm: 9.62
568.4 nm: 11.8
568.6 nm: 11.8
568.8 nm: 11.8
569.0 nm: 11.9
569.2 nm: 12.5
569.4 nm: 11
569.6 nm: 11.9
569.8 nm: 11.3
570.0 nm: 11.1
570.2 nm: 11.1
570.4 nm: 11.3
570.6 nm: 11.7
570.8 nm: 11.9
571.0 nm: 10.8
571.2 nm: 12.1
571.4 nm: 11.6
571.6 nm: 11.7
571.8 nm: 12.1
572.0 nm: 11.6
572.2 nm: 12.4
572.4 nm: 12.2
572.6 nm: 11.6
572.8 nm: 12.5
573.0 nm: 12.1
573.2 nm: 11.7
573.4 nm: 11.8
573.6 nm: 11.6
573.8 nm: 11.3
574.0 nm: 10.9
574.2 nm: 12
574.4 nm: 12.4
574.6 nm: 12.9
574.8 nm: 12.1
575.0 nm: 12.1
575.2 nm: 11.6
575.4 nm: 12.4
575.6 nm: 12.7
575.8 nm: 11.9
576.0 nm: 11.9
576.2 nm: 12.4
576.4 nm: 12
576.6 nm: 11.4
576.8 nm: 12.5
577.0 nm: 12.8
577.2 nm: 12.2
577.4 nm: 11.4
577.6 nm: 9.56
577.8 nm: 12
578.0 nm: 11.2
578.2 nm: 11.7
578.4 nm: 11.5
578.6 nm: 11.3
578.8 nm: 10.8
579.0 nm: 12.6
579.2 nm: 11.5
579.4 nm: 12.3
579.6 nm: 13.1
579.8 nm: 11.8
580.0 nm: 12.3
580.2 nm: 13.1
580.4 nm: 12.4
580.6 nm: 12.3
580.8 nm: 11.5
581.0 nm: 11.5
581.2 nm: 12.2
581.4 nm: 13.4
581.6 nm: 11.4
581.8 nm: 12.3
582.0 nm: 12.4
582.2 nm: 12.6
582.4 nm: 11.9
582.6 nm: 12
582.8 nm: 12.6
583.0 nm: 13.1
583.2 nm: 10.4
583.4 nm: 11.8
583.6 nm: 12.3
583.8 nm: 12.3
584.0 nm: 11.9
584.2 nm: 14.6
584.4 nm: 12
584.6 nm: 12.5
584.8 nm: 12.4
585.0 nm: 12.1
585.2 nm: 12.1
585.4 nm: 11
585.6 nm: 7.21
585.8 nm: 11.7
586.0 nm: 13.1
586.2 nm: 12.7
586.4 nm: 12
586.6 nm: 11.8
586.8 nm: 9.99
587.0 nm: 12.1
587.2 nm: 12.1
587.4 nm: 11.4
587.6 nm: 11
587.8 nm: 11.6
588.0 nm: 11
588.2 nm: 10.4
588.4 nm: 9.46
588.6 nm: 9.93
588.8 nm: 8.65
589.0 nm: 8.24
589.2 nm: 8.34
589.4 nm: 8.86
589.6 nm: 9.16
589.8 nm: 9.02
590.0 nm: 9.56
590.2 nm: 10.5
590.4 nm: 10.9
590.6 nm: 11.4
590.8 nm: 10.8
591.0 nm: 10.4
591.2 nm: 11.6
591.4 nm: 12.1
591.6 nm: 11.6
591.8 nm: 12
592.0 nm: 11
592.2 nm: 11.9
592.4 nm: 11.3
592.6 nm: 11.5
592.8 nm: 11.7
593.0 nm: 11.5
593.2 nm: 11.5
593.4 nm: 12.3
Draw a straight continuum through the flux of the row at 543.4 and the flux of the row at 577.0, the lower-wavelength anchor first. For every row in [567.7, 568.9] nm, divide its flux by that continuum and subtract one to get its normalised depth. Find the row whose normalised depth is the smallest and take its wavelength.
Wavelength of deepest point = 568.2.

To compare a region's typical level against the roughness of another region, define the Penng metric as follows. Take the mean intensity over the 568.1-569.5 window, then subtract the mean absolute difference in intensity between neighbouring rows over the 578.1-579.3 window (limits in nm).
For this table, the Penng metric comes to 10.7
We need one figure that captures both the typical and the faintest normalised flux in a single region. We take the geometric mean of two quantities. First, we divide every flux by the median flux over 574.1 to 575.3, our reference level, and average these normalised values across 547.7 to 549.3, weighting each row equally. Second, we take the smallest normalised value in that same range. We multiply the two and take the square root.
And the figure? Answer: 0.90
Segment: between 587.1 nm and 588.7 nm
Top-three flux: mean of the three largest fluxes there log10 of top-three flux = 1.07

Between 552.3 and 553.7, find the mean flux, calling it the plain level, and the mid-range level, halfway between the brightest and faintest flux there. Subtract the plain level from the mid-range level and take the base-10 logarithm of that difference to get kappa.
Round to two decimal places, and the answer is -1.19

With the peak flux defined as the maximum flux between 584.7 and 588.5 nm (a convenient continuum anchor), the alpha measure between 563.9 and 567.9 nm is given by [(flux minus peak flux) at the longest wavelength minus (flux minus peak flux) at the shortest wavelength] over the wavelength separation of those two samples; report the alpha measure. 0.26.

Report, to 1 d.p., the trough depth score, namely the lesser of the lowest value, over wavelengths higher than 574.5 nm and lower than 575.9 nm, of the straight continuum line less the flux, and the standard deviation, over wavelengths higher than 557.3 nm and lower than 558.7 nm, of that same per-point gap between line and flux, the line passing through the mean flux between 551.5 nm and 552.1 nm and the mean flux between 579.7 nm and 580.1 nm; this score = -1.0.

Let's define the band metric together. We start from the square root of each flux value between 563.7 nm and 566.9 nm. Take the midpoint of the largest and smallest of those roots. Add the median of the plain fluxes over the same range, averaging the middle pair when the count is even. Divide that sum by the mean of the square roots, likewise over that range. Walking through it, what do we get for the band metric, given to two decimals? 4.44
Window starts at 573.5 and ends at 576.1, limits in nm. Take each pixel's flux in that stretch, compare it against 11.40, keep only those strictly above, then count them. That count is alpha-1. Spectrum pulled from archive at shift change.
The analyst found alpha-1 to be 11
